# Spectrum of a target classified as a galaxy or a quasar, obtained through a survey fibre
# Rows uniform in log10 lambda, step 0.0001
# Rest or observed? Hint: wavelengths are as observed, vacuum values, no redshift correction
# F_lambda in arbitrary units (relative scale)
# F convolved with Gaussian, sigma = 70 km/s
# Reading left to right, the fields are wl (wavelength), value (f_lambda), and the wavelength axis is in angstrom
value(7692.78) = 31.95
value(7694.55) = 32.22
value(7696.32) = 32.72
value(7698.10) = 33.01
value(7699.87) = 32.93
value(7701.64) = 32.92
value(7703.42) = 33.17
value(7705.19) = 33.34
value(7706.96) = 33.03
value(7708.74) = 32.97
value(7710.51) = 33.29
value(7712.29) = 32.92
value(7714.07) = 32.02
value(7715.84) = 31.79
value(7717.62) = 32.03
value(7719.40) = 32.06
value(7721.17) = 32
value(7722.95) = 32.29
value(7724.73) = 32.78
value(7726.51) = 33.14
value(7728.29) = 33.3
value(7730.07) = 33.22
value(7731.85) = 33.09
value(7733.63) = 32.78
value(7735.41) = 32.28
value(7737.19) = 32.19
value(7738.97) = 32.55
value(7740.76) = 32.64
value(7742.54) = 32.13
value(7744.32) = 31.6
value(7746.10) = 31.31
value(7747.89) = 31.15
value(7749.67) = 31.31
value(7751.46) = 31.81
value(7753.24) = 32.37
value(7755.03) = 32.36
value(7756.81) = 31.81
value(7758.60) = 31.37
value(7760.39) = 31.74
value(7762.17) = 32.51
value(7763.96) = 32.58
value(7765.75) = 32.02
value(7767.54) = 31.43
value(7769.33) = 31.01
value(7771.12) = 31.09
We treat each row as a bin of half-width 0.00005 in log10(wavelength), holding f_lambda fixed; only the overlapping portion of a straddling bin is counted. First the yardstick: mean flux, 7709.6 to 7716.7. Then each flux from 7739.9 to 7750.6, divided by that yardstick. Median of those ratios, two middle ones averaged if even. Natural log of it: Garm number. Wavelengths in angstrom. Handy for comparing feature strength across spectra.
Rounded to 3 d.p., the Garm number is -0.033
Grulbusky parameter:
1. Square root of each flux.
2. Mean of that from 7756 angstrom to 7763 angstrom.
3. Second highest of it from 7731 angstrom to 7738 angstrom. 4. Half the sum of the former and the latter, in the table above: 5.68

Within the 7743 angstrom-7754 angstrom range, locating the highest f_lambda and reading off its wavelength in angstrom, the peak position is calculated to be 7753.24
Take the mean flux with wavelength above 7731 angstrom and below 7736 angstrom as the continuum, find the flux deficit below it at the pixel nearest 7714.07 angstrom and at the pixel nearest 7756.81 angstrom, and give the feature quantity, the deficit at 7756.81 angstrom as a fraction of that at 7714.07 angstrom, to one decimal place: 1.3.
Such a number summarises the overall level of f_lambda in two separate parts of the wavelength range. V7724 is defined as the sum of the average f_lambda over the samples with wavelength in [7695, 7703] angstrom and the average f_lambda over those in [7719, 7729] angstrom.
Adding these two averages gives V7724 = 65.5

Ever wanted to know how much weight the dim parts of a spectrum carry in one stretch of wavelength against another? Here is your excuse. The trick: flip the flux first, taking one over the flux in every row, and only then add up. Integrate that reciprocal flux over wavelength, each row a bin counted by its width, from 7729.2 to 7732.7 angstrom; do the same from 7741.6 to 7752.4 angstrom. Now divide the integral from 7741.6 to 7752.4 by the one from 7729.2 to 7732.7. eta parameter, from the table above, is 3.2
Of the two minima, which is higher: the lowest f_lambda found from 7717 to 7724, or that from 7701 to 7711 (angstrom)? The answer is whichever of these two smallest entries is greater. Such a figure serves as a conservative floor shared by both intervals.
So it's 32.9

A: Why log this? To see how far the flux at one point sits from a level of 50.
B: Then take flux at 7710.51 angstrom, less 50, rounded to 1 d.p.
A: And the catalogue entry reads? -16.7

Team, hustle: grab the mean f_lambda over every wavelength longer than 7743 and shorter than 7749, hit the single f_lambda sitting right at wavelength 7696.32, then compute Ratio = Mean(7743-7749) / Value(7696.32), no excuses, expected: 0.96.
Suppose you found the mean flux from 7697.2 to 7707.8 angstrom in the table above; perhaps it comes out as 33.1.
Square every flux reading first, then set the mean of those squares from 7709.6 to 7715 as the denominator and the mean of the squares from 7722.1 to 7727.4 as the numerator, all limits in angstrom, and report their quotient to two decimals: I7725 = 1.00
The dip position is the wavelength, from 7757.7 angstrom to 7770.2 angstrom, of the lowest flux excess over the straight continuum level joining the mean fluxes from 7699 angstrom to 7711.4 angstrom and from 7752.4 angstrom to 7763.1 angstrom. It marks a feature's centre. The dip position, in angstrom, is 7769.33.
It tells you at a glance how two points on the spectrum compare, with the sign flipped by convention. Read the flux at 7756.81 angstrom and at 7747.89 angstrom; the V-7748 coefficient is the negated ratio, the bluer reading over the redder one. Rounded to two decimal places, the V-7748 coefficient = -0.98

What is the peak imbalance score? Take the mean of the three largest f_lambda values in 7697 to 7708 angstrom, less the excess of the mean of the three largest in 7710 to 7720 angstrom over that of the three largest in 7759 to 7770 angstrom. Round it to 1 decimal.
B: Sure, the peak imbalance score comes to 32.8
